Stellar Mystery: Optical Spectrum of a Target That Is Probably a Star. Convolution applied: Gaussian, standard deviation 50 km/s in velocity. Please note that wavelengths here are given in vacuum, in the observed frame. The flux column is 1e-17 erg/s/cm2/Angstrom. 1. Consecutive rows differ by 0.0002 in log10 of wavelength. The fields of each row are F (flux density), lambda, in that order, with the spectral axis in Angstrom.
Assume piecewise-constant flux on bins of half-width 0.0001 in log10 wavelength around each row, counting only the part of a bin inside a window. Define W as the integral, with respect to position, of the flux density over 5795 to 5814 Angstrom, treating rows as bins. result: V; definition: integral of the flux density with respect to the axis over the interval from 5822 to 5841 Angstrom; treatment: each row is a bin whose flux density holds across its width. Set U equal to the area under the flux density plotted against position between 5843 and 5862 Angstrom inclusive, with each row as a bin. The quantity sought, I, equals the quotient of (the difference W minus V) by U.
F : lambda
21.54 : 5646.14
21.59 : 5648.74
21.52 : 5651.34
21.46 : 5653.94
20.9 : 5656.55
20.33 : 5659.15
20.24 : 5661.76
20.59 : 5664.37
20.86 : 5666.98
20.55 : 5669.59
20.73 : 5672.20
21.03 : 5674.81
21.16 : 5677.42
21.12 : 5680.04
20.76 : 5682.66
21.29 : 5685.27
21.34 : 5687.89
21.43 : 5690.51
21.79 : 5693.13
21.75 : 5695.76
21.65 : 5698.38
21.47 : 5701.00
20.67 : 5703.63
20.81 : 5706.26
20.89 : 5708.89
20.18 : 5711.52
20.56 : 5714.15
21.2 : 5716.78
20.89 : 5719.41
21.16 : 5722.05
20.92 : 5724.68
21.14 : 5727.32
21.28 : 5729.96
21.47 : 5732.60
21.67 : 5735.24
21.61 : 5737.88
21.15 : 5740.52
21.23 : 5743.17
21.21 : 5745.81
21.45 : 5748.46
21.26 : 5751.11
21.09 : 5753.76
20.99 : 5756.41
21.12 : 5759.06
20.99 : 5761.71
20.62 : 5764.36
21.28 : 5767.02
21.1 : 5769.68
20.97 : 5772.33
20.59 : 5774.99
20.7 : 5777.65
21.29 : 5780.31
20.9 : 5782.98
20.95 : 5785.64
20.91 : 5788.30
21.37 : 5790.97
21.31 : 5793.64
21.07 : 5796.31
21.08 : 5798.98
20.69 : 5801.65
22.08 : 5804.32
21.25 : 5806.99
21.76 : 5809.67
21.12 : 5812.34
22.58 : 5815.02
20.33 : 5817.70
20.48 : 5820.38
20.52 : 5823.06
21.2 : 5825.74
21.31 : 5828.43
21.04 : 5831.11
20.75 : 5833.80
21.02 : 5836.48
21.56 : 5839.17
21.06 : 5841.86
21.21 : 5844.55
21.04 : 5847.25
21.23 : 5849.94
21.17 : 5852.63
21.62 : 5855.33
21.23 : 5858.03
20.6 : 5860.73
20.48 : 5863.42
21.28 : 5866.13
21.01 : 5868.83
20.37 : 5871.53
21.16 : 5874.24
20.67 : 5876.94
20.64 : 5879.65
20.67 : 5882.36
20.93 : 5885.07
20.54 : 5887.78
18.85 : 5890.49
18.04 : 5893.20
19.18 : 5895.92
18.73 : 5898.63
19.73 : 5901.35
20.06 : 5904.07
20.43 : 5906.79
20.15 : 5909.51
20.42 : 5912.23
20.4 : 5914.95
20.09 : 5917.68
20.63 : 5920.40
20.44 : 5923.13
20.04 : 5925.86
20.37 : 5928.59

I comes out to 0.012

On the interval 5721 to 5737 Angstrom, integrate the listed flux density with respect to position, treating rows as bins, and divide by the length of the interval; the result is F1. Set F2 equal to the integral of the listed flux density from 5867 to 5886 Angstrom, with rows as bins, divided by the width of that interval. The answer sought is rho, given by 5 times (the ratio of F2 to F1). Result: 4.88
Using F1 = 21.3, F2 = 20.79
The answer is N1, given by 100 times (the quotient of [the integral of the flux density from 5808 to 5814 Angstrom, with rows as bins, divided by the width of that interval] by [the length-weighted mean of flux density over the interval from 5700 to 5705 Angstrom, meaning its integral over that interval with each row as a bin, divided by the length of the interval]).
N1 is 102.2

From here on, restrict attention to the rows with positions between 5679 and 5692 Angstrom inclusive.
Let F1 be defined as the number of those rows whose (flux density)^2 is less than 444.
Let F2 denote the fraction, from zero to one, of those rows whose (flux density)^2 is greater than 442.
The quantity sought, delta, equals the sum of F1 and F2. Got 1.8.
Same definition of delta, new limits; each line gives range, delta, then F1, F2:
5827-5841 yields 3.6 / 3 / 0.60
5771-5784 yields 4.2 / 4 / 0.20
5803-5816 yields 1.0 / 0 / 1.00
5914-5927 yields 5.0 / 5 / 0.00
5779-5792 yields 3.4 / 3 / 0.40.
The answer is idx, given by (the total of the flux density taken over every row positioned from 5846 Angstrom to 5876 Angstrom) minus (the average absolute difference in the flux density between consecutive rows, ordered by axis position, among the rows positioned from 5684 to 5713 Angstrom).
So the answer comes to 230.9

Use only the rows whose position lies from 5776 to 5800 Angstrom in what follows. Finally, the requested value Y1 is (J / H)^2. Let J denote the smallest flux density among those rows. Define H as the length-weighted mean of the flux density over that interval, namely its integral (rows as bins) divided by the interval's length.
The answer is 0.97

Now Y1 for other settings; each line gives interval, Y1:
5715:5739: 0.97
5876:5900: 0.83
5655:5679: 0.95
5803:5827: 0.91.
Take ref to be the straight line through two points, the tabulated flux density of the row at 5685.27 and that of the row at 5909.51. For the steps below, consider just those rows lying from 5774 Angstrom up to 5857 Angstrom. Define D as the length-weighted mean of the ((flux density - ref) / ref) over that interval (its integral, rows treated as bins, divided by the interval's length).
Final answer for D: 0.025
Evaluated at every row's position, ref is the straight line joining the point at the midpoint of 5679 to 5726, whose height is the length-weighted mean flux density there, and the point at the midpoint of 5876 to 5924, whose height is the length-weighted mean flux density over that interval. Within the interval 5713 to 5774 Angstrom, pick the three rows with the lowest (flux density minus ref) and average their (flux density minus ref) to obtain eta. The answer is -0.2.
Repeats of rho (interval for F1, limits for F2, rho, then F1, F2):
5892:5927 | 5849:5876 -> 5.28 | 19.9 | 21.01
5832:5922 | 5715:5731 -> 5.14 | 20.5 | 21.08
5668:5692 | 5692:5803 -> 5.01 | 21.1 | 21.10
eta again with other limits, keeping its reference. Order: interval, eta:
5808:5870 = 0.0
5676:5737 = -0.6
